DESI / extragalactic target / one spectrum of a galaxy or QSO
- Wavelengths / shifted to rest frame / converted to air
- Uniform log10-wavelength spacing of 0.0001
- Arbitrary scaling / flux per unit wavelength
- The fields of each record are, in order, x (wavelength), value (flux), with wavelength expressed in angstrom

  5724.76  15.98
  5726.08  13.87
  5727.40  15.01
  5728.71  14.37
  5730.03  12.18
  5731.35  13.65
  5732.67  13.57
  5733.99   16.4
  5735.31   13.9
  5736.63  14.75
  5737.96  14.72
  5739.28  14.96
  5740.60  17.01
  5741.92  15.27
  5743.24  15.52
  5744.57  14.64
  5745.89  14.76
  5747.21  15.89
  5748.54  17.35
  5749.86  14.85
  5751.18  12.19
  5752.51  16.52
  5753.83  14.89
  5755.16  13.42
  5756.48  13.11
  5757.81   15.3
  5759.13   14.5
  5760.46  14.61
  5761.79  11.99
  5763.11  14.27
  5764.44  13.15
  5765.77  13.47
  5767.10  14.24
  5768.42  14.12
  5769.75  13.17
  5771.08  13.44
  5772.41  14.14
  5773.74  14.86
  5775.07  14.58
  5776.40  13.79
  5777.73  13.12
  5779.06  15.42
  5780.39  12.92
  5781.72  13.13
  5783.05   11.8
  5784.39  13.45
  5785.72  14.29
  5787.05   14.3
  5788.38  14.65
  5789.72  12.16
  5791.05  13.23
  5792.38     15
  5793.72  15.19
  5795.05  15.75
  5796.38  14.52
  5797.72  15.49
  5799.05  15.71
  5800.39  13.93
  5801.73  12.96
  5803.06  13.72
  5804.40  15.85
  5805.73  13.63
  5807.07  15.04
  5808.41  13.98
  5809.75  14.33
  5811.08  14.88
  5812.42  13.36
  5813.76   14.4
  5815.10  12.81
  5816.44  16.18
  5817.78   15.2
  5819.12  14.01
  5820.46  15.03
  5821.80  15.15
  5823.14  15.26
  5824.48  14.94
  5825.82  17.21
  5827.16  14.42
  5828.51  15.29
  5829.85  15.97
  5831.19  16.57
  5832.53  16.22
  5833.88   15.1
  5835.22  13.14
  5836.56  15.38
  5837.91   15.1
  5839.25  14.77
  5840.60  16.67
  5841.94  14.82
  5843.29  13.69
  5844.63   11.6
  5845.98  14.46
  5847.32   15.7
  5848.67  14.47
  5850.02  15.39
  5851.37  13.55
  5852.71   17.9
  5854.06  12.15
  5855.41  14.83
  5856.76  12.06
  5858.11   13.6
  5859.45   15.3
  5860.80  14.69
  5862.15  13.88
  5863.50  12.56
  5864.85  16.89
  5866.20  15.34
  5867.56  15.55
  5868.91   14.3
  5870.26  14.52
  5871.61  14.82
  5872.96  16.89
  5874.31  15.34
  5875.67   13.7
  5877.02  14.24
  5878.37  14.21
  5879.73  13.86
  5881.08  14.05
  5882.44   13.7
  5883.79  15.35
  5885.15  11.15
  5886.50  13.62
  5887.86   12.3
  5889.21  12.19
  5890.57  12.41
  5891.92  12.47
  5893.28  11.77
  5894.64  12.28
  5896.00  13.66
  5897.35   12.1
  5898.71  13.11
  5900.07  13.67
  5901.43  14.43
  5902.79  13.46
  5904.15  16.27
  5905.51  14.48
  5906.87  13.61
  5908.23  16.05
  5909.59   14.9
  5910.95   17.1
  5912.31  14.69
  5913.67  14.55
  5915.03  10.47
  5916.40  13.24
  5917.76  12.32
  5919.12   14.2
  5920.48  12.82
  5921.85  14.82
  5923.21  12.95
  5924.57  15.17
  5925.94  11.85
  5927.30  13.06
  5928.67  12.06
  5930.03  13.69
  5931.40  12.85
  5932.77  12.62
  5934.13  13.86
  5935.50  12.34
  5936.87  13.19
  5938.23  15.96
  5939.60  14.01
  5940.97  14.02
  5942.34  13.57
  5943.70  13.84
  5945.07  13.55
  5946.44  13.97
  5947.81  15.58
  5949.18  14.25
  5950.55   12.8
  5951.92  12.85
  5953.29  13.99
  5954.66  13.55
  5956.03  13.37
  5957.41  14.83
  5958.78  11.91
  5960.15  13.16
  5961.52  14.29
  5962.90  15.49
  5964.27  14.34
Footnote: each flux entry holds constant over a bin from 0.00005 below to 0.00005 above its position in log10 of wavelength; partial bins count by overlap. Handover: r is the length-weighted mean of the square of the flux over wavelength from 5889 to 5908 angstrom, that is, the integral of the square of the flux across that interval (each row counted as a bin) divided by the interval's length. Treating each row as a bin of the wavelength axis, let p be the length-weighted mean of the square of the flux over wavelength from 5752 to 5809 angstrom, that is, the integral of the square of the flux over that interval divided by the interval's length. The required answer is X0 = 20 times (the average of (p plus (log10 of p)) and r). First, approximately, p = 200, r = 180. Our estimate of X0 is 3827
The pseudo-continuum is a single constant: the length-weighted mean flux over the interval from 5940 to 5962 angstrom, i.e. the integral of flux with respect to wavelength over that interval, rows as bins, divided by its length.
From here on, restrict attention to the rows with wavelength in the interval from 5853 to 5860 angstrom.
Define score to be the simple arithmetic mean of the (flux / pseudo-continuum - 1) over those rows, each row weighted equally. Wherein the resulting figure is -0.01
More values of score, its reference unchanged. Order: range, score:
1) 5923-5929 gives -0.05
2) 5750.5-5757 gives 0.02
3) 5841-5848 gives 0.02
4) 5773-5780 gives 0.05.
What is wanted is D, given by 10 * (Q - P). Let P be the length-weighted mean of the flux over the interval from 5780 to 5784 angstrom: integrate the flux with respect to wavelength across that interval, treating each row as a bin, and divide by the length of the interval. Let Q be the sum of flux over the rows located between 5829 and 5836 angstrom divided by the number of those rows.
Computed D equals 28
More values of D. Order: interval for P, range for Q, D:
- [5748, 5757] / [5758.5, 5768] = -9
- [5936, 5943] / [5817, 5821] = 6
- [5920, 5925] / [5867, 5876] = 11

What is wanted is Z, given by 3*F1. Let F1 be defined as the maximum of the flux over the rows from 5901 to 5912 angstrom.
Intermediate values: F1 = 17.1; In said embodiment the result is 51.3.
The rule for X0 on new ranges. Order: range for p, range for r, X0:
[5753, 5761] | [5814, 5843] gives 4402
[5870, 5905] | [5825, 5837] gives 4317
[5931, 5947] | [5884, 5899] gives 3476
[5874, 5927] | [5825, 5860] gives 4122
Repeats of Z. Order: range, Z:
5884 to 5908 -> 48.8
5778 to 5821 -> 48.5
